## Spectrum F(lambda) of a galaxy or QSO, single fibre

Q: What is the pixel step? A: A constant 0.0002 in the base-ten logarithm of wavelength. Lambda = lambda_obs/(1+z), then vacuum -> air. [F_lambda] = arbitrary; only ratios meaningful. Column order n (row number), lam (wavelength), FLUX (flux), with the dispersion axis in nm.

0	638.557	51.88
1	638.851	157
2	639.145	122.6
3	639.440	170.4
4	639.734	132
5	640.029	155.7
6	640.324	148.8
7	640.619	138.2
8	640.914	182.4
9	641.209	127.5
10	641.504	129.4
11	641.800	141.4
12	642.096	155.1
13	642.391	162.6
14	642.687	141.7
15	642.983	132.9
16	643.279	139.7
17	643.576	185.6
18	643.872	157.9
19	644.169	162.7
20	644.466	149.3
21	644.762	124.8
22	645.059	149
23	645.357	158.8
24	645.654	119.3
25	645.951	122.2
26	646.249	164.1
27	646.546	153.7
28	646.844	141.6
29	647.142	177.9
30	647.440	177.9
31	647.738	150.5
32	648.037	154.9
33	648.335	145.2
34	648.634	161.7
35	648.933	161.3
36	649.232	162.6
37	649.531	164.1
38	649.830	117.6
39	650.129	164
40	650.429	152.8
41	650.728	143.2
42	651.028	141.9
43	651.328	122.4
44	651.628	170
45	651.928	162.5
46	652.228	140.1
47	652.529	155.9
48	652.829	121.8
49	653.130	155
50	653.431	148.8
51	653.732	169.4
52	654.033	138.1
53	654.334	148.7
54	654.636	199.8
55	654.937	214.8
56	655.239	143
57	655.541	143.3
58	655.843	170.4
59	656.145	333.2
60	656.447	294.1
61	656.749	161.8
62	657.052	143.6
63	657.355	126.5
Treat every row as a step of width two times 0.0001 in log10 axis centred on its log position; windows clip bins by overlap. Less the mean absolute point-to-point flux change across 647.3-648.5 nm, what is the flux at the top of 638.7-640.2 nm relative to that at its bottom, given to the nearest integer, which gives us -15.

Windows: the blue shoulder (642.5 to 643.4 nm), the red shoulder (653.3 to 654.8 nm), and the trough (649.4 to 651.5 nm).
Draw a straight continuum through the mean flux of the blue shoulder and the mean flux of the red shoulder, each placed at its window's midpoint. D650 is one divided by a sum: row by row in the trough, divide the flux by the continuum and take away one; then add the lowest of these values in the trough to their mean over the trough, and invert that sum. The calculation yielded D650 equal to -3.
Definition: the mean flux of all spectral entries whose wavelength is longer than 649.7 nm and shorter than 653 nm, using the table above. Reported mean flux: 145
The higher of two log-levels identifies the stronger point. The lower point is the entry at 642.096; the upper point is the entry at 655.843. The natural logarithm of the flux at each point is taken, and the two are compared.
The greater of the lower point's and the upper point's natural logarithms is 5.14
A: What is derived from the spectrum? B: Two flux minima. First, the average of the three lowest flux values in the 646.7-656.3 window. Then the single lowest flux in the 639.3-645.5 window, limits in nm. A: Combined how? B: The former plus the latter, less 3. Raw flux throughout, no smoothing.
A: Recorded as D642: 242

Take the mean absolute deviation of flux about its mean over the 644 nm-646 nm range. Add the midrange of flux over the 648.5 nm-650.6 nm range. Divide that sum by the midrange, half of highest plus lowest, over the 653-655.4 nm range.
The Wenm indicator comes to 0.89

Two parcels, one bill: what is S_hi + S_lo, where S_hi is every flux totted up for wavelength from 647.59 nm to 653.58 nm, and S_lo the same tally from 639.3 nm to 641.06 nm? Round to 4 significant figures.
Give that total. 3924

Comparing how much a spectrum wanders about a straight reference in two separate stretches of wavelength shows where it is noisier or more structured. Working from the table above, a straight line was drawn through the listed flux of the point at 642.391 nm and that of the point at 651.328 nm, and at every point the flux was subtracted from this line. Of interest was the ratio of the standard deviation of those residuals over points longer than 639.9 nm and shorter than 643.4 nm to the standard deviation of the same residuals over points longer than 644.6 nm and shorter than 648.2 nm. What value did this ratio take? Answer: 0.675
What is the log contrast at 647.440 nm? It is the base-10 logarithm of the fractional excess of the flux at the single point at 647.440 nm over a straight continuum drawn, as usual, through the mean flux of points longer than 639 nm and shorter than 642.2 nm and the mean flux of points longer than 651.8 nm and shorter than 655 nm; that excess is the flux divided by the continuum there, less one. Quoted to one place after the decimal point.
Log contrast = -0.8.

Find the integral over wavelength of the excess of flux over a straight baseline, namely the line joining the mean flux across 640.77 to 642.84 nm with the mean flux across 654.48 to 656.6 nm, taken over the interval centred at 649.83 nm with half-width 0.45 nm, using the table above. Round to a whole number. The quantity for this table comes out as -34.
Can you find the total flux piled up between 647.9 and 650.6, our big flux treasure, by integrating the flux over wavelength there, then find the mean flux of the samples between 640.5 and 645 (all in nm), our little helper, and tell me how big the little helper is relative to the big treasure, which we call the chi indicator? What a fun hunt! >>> 0.359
